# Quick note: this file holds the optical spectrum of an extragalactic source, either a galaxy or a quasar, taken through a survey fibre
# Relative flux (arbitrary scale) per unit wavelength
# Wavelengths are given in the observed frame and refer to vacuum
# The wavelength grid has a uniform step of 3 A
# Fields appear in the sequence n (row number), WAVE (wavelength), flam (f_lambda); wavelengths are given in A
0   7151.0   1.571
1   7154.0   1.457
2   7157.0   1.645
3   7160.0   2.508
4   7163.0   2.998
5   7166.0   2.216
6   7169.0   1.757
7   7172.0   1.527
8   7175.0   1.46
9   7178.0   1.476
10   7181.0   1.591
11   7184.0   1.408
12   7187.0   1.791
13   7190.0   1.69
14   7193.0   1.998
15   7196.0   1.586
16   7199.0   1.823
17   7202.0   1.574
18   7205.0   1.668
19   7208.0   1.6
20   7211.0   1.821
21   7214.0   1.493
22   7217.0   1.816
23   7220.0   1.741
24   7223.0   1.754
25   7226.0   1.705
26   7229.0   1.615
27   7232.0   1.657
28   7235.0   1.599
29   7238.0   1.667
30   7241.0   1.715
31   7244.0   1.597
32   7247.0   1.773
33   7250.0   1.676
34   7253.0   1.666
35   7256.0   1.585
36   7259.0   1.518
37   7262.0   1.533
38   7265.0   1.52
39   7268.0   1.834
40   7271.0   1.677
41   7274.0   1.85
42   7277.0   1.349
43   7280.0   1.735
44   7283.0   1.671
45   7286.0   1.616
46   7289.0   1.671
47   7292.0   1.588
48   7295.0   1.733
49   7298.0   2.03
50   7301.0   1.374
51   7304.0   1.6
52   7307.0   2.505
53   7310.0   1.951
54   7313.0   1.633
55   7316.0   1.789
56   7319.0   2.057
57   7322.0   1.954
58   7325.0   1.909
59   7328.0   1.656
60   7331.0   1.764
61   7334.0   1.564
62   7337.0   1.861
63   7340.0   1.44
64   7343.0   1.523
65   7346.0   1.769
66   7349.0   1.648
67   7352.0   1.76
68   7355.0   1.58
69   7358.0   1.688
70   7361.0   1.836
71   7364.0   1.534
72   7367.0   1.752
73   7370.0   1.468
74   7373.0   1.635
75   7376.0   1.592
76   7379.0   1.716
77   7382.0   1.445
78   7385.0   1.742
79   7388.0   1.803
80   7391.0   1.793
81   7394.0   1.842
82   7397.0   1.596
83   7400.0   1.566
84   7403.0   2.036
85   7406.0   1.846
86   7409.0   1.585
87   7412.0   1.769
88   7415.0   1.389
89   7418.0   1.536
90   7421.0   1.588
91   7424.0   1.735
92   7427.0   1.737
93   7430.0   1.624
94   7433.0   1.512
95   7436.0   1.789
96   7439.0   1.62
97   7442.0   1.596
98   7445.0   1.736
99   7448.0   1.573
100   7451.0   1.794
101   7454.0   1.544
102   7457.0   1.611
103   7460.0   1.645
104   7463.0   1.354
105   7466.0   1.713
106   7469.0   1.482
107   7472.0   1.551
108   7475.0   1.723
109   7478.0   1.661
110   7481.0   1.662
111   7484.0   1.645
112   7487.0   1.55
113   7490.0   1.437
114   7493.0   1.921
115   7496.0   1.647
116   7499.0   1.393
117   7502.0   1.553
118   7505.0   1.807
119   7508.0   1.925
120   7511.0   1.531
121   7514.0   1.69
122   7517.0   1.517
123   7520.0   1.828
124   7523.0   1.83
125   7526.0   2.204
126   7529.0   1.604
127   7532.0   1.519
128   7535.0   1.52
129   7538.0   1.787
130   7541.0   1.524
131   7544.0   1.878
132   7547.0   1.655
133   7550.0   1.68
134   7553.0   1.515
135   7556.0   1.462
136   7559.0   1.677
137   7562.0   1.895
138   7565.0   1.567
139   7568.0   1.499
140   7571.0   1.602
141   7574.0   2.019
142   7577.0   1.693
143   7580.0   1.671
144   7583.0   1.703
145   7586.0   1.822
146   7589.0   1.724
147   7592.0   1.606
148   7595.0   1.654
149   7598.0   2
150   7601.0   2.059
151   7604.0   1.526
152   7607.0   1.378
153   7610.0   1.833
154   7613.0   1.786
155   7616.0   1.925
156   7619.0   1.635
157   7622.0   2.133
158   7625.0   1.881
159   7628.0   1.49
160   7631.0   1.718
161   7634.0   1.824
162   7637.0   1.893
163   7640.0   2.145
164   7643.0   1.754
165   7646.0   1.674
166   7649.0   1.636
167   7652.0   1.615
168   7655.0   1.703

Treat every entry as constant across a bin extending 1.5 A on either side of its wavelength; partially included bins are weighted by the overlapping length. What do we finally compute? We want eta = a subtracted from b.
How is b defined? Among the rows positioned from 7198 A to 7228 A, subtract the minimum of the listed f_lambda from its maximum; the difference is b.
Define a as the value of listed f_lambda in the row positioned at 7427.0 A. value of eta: -1.41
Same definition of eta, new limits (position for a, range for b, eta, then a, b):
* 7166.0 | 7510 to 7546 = -1.53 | 2.216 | 0.69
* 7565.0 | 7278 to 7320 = -0.44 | 1.567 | 1.13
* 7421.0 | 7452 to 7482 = -1.22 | 1.588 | 0.37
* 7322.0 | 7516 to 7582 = -1.21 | 1.954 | 0.74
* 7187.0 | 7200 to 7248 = -1.46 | 1.791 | 0.33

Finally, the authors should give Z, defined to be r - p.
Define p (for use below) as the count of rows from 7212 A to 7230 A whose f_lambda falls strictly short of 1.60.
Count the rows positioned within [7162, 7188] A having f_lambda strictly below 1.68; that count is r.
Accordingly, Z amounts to 4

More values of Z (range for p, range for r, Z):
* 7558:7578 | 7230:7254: 4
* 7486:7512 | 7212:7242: 0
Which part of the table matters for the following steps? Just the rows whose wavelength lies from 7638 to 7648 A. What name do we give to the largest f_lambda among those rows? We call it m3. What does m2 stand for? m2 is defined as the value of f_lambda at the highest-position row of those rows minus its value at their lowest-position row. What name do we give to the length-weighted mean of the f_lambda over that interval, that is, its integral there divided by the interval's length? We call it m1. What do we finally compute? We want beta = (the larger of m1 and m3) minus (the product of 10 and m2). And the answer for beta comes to 6.9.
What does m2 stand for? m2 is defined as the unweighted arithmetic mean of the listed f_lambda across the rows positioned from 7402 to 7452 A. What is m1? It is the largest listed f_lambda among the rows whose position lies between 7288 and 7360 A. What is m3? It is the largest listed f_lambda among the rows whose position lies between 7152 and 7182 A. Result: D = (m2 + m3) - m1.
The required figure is 2.2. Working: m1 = 2.505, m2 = 1.67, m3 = 2.998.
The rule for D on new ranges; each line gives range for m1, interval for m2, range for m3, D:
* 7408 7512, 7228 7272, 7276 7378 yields 2.2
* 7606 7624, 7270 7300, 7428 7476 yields 1.4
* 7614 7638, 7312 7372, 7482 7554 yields 1.8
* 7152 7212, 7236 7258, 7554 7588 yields 0.7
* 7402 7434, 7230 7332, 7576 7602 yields 1.7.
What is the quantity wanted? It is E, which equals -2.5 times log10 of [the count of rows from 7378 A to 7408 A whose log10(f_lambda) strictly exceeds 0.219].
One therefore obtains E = -2.1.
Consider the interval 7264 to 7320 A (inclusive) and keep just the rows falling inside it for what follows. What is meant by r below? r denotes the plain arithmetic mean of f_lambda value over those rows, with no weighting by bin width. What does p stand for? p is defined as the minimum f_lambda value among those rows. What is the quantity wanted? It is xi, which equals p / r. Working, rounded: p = 1.349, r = 1.746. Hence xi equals 0.772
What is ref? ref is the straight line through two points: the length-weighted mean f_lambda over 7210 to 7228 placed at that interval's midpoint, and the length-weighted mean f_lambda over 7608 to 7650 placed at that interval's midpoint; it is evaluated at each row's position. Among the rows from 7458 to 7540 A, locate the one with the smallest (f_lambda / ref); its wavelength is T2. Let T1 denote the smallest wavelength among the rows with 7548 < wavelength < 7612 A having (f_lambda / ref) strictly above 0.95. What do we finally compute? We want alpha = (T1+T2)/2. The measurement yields 7512.5 A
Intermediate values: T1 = 7562.0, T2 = 7463.0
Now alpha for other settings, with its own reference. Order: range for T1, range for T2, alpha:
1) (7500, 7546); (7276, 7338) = 7391.0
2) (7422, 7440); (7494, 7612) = 7515.5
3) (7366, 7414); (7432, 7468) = 7415.0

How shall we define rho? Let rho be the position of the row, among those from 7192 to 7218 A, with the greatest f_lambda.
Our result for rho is 7193.0 A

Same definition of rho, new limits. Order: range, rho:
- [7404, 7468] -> 7406.0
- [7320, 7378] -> 7322.0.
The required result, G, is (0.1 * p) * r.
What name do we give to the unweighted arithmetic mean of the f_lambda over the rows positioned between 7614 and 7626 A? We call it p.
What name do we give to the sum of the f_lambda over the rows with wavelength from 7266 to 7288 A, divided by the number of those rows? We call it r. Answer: 0.317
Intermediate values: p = 1.89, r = 1.68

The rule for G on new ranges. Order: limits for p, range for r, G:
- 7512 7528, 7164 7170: 0.360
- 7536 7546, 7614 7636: 0.311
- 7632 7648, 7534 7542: 0.299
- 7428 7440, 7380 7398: 0.279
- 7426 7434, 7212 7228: 0.276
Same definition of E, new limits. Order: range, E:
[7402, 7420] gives -1.2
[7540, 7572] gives -1.5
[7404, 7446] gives -1.9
